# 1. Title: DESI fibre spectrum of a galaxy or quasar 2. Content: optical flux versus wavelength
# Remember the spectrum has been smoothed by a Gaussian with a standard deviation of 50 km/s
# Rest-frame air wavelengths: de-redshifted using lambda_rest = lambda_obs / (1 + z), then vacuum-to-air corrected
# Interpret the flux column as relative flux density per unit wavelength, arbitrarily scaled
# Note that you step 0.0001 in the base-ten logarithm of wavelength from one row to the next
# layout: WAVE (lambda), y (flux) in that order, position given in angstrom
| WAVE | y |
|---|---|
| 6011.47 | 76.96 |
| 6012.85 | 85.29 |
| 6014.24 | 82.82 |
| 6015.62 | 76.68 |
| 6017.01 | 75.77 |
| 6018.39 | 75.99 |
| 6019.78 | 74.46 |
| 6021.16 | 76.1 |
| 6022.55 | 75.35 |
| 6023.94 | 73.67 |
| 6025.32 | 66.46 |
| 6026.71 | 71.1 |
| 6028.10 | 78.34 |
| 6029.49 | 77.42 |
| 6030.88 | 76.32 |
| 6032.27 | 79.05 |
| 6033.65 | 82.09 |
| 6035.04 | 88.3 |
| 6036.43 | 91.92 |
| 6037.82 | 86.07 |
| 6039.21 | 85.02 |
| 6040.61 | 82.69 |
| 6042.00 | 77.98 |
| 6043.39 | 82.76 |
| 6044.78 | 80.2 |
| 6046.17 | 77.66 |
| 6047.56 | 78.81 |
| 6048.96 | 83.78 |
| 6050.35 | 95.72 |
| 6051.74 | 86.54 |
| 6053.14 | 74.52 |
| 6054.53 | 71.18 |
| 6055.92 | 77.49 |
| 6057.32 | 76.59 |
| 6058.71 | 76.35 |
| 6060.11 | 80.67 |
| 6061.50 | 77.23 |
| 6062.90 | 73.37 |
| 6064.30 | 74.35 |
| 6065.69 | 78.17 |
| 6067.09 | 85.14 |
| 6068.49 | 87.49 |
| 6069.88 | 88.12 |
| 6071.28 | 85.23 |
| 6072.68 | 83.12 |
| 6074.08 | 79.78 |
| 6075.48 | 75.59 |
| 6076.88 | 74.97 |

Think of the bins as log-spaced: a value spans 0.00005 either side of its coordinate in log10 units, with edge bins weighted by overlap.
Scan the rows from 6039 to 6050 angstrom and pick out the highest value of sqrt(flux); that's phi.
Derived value 9.2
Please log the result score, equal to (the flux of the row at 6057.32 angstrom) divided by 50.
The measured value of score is 1.53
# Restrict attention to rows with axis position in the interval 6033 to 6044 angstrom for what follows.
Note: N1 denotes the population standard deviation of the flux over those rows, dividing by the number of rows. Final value 4.0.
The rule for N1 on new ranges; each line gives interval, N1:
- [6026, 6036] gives 4.9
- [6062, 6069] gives 5.7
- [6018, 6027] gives 3.2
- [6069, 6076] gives 4.3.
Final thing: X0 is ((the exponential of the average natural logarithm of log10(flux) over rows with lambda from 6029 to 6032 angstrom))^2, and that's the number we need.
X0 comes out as 3.56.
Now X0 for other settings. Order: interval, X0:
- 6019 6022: 3.52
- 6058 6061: 3.59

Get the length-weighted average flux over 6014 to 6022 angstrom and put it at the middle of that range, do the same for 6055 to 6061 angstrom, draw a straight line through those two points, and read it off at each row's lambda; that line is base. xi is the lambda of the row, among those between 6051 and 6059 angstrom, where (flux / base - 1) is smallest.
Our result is 6054.53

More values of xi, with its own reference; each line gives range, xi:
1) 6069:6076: 6075.48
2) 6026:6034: 6026.71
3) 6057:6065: 6062.90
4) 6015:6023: 6019.78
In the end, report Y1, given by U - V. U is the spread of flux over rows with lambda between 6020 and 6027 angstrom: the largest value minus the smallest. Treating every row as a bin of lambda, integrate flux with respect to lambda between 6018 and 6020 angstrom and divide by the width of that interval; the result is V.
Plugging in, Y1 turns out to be -65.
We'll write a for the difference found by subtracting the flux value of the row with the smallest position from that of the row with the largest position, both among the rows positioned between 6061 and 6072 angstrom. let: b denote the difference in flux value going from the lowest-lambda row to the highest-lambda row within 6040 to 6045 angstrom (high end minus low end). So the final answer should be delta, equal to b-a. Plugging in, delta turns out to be -10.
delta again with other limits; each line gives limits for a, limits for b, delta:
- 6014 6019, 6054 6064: 9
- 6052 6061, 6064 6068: 5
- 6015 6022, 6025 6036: 22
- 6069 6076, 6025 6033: 25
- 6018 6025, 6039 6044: 0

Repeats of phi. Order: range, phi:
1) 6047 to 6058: 9.8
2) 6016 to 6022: 8.7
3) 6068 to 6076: 9.4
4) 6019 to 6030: 8.9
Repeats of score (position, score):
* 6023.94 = 1.47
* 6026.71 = 1.42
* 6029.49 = 1.55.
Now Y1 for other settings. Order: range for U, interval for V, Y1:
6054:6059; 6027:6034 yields -72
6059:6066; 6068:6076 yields -76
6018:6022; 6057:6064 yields -75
